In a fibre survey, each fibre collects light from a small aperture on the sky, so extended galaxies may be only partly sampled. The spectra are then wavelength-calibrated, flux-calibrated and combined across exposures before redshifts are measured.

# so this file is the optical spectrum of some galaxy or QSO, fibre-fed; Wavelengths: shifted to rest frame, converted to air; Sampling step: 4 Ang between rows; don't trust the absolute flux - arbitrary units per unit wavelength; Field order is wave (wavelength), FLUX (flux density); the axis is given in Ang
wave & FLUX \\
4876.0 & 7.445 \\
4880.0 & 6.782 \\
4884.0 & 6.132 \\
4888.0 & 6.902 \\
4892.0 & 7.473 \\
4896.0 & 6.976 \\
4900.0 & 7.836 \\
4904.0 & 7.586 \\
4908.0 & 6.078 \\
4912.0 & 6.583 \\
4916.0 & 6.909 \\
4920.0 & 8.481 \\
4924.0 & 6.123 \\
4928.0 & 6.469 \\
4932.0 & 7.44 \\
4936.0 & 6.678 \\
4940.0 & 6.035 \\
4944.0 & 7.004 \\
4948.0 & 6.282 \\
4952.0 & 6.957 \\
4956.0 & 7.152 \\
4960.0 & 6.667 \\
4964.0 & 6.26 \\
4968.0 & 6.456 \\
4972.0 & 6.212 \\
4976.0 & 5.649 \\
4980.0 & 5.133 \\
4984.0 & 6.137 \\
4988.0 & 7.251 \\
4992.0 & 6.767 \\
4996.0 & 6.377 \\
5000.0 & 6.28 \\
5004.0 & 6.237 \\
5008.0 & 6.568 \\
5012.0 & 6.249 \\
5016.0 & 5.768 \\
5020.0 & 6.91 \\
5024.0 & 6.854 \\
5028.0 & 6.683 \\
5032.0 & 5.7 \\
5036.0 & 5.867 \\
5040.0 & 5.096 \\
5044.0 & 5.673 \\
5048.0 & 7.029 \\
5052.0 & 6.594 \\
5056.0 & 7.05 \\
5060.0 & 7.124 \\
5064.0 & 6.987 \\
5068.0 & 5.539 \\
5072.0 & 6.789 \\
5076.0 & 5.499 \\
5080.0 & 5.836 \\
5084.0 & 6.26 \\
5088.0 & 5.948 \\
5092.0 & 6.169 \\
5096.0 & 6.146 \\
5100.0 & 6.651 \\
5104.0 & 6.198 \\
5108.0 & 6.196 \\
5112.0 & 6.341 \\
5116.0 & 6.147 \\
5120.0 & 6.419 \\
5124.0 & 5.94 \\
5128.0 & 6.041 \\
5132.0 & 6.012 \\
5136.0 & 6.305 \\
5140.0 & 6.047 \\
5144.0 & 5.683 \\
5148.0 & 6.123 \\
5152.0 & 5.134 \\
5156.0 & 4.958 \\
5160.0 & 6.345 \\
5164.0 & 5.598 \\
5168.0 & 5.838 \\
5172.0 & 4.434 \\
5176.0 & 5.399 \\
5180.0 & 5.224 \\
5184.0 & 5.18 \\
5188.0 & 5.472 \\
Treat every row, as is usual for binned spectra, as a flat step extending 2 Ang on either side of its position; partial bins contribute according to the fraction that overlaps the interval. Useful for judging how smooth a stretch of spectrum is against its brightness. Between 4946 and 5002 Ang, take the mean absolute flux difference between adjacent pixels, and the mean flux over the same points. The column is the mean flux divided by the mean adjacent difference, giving 13.1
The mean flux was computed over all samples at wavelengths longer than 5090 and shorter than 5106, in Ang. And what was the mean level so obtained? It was 6.29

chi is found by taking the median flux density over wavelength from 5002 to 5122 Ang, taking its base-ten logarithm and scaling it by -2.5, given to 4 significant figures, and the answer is -1.988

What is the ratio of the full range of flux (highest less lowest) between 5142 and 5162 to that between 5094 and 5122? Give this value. 2.75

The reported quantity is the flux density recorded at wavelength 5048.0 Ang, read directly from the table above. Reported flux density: 7.029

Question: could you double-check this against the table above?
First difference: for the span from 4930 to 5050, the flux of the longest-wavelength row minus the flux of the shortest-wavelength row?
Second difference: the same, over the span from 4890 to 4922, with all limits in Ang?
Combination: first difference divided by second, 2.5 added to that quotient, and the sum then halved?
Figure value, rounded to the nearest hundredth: 1.05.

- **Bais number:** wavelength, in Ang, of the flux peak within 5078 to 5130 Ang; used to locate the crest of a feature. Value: 5100.0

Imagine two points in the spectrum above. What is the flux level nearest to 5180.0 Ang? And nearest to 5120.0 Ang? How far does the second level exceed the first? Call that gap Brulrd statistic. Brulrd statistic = 1.2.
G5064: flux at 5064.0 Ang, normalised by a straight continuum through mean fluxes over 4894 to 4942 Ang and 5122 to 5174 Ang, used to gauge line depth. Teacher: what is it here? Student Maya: 1.13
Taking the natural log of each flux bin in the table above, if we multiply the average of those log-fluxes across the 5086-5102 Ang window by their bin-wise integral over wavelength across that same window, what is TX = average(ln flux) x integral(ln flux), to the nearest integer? 53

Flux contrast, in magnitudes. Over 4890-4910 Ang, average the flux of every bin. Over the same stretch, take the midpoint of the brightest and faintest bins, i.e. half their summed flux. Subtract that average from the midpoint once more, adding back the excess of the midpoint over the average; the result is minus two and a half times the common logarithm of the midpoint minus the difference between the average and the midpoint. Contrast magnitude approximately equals -2.07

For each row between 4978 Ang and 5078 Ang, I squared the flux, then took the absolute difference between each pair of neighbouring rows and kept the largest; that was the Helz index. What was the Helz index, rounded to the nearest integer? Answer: 18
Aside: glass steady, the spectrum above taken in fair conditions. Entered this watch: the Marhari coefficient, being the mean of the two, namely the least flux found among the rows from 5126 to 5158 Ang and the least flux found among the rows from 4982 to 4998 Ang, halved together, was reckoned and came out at 5.55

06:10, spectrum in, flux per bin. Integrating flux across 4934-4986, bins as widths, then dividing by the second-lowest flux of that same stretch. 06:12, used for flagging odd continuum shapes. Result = 58.5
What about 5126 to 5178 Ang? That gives 59.6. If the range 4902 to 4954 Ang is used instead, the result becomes 58.3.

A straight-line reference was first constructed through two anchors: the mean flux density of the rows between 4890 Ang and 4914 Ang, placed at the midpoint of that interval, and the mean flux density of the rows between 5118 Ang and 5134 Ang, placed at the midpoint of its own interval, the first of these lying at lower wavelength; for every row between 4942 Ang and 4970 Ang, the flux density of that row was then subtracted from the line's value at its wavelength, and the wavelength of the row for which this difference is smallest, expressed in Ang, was 4956.0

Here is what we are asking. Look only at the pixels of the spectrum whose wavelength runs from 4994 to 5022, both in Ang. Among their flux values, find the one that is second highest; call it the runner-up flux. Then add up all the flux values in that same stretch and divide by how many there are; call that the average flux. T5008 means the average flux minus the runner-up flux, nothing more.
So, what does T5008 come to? -0.23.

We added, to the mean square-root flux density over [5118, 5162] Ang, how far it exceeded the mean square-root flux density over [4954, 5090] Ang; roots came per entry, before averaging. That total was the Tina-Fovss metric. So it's 2.35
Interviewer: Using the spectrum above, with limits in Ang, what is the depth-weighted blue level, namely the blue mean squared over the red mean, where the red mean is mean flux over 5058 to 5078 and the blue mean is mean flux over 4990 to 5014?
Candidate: 6.44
